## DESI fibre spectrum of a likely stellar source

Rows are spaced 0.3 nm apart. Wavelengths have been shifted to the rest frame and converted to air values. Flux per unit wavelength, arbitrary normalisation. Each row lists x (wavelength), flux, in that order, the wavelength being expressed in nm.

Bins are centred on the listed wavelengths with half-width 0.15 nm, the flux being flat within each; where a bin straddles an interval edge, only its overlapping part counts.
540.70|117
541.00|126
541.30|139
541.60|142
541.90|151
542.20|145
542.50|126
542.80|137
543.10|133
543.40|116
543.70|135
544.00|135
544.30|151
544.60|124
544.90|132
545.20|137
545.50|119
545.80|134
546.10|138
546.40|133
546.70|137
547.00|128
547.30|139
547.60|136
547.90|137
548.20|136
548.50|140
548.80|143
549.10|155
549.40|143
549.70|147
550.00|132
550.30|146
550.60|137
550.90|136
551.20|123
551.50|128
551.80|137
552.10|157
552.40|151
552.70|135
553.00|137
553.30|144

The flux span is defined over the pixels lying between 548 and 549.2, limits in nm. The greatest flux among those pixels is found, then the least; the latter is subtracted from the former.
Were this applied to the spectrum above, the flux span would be 19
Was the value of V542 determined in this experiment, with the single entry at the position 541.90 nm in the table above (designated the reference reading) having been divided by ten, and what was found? 15.1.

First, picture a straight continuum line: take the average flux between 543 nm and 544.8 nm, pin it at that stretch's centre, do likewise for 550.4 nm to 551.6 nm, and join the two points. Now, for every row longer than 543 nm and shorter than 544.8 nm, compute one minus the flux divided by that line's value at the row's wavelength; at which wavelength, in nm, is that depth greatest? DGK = 543.40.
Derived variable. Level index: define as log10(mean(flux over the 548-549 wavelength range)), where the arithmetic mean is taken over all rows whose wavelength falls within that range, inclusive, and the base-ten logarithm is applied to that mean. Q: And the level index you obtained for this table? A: 2.15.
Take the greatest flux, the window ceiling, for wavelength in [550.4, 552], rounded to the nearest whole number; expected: 137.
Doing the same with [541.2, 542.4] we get 151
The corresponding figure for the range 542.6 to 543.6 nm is 137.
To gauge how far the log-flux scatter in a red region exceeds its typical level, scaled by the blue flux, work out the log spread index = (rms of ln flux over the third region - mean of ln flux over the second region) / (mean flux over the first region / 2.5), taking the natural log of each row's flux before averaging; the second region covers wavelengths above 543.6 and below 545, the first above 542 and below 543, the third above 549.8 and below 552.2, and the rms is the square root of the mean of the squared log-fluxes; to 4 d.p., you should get 0.0002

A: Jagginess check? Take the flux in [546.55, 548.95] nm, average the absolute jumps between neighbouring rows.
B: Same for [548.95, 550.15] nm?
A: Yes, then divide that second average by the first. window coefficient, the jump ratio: 2.3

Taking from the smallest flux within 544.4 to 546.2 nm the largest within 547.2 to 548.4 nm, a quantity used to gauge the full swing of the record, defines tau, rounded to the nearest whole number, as -20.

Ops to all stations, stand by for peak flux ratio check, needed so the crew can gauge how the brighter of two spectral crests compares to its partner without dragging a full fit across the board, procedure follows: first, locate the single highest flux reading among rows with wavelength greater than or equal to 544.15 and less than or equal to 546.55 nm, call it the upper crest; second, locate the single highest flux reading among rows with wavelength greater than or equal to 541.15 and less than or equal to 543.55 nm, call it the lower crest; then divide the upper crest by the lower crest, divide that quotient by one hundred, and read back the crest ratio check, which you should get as 0.0100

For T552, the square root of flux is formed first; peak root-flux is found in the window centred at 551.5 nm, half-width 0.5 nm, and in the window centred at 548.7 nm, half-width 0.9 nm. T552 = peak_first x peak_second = 146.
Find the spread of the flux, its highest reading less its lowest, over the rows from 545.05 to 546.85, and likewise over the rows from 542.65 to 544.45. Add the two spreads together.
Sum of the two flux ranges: 54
